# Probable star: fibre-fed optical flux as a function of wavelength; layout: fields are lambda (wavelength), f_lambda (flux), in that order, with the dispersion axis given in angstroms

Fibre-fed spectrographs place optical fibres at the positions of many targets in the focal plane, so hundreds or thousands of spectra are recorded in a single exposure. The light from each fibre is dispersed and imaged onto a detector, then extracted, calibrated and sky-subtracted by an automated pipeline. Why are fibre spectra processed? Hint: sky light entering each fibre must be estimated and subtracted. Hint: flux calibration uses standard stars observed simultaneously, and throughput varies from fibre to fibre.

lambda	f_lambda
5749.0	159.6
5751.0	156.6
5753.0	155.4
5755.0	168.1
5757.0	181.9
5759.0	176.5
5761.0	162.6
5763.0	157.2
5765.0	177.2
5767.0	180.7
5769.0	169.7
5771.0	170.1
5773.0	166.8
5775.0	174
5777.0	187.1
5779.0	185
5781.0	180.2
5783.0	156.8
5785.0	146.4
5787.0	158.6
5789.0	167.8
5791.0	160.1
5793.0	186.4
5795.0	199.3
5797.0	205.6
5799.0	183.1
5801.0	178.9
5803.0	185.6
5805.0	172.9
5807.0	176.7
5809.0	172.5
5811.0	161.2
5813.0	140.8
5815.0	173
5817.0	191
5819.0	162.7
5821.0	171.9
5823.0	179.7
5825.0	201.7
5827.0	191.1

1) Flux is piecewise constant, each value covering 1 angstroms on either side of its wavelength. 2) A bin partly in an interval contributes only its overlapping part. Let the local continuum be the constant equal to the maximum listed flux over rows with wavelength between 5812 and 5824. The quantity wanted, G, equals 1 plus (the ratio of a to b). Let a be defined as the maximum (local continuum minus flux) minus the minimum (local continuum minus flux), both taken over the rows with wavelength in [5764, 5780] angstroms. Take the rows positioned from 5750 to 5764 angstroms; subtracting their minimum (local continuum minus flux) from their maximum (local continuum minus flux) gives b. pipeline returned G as 1.8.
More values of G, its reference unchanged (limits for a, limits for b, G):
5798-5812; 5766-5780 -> 2.2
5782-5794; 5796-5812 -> 1.9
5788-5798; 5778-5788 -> 2.2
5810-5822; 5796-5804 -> 2.9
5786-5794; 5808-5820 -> 1.6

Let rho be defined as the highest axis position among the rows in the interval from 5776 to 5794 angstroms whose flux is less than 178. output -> 5791.0 angstroms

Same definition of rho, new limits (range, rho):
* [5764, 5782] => 5775.0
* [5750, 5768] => 5765.0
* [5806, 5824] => 5821.0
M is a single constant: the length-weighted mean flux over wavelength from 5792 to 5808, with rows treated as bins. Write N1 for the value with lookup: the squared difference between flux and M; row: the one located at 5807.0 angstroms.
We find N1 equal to 88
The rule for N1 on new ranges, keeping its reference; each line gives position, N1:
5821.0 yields 201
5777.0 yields 1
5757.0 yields 17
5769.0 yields 268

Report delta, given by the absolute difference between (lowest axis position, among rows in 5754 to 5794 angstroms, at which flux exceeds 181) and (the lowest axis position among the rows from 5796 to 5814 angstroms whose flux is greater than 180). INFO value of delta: 40 angstroms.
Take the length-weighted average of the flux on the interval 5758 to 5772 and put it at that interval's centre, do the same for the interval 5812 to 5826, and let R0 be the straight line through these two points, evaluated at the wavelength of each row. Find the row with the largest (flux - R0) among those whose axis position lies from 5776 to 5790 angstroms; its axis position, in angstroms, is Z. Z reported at 5777.0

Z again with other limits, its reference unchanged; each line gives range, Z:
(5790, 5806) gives 5797.0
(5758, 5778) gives 5777.0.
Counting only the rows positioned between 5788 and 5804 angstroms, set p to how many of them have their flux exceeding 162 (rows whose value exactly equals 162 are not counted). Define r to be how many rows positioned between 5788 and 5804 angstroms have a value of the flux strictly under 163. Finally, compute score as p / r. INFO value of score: 7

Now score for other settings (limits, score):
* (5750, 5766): 1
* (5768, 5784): 7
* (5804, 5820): 2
